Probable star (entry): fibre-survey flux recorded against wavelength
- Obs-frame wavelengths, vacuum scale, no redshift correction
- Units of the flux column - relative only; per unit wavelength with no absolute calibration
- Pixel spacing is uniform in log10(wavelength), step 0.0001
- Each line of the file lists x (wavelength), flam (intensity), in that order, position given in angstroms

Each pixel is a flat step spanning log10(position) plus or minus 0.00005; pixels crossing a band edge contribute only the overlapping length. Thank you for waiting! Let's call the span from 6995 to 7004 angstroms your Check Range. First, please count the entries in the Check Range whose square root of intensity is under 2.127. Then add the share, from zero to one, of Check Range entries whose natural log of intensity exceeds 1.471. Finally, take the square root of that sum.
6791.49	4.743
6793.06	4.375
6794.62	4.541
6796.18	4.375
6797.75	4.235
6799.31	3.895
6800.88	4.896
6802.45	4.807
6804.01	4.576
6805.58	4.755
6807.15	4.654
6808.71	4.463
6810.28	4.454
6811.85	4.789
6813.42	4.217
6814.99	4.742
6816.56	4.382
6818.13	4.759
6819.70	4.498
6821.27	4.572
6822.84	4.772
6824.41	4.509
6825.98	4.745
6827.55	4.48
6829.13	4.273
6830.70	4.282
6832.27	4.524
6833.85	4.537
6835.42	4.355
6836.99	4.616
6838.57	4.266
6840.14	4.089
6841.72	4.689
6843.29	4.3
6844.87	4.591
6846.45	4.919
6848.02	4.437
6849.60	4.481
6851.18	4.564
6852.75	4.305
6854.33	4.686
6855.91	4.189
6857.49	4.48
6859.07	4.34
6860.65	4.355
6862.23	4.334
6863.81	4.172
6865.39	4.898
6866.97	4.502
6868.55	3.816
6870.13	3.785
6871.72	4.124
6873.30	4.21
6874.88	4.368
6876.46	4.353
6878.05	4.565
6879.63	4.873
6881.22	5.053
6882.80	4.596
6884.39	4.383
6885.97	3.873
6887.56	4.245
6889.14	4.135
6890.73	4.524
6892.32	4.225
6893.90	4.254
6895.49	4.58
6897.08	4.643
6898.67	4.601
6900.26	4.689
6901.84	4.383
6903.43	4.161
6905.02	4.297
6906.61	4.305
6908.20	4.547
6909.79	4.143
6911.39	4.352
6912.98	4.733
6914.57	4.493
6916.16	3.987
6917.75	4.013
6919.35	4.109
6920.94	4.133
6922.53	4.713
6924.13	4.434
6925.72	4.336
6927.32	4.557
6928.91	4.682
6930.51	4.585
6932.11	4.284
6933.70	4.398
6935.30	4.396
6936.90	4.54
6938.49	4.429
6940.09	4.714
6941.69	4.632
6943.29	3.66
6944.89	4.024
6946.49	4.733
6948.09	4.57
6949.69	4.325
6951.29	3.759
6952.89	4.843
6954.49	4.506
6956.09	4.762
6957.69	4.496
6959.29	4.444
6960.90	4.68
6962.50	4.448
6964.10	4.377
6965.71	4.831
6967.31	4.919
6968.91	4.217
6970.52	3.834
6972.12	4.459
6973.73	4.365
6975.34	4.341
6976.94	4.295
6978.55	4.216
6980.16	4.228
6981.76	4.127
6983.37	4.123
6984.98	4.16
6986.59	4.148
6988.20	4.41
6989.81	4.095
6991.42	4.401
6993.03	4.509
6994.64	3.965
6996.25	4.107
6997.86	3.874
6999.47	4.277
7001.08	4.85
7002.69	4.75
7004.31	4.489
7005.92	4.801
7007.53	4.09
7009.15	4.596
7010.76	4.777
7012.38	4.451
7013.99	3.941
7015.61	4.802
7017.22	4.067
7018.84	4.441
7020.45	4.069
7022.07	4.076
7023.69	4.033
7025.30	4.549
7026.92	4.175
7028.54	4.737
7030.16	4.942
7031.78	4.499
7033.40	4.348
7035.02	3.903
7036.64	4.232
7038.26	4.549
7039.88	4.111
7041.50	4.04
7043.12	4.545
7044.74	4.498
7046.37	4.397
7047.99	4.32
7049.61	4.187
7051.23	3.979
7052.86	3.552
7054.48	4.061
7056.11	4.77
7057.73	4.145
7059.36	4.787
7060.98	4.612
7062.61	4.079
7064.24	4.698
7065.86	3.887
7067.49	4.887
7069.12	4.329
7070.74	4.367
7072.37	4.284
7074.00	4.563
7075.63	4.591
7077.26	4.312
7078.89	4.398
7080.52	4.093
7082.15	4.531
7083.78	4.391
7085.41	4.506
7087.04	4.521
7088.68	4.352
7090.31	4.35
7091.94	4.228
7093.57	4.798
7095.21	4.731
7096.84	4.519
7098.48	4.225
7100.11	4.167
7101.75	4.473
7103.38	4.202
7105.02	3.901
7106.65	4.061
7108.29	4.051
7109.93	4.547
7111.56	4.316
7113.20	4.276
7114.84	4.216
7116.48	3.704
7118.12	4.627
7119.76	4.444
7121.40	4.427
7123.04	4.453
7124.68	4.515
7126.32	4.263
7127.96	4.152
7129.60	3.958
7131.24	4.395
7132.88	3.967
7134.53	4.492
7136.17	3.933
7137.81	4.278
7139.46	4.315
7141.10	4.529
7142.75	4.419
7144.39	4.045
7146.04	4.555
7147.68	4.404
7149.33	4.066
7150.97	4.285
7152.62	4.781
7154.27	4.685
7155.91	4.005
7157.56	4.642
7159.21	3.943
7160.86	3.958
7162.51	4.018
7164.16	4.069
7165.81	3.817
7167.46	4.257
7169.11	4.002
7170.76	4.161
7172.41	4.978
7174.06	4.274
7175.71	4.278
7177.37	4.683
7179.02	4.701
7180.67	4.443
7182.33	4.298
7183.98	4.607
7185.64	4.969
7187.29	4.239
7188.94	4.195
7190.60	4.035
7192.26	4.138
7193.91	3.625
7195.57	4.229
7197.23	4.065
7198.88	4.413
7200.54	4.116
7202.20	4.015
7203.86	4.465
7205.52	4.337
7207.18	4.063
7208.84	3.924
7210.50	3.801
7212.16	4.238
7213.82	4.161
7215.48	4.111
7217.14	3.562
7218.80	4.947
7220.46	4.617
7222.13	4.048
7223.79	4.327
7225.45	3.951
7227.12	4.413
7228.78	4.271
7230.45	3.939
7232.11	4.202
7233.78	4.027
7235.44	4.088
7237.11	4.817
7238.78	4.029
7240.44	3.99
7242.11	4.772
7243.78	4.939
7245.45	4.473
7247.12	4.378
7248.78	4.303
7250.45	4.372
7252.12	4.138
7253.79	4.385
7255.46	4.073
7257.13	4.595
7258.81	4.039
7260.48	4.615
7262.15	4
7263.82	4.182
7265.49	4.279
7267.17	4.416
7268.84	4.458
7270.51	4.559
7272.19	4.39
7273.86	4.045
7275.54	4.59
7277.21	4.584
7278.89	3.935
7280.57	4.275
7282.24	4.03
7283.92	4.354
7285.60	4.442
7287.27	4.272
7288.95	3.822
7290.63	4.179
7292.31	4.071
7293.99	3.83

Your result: 1.84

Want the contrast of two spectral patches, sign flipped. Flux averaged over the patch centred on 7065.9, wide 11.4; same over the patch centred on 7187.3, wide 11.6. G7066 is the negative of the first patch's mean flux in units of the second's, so -1.01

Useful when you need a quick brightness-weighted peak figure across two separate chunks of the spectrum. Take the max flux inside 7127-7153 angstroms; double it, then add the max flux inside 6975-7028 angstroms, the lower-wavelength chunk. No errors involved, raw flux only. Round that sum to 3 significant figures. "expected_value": 14.4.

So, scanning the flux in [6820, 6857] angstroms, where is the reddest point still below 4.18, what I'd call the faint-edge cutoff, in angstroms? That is 6840.14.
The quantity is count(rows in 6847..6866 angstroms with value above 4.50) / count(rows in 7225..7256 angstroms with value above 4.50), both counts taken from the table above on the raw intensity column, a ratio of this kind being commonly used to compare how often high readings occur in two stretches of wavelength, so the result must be 1.0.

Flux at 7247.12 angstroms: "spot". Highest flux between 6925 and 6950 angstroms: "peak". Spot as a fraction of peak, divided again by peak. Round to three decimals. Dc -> 0.195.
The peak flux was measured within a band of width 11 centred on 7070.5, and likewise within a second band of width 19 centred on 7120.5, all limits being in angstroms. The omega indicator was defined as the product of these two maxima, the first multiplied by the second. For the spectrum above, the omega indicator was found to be 22.6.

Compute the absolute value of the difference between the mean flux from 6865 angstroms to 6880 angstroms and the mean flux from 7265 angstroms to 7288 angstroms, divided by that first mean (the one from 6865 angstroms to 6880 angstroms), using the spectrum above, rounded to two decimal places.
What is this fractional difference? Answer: 0.00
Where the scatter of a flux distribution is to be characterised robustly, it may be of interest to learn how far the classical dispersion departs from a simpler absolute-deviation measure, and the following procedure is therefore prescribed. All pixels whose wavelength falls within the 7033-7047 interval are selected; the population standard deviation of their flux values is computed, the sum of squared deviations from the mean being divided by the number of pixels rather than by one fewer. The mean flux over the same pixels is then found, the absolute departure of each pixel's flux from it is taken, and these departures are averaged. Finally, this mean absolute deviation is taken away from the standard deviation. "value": 0.0251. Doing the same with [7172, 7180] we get 0.0260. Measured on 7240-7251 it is 0.0607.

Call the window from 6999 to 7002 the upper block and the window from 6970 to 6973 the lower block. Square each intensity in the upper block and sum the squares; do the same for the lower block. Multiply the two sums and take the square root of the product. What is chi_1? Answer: 38.0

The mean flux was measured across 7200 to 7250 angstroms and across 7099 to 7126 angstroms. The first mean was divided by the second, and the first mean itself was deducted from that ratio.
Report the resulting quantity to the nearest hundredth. -3.25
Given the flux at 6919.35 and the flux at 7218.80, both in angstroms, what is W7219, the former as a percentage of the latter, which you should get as 83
